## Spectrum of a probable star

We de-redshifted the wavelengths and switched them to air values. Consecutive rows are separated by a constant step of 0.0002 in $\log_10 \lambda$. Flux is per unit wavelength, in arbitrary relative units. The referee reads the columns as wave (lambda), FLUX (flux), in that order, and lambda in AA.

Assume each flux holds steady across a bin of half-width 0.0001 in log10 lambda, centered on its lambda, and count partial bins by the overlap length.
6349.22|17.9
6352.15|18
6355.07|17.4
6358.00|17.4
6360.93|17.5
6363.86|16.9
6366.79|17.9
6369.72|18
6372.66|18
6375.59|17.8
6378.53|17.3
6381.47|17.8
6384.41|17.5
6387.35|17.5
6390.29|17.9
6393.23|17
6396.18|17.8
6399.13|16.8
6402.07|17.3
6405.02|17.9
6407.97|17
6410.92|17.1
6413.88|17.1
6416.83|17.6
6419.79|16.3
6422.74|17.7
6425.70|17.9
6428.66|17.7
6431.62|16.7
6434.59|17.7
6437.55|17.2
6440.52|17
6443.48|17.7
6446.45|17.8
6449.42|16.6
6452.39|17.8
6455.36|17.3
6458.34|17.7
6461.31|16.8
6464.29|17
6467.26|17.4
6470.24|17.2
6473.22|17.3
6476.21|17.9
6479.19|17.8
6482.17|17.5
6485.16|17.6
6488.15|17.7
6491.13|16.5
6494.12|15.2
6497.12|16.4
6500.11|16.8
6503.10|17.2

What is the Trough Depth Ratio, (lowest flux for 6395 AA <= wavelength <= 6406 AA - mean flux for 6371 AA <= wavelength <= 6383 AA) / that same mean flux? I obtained -0.052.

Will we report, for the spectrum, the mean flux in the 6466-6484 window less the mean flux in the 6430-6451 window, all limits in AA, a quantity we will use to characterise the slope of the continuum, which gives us 0.27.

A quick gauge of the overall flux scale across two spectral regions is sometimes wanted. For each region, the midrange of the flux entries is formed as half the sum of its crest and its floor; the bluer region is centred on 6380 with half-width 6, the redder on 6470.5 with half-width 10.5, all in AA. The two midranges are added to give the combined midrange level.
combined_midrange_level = 34.90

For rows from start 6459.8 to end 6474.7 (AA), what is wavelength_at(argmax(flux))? 6467.26 AA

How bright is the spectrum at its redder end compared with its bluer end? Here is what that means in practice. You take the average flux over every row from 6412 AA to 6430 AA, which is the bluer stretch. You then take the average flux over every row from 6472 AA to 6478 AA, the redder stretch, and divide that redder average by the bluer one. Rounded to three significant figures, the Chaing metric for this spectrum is 1.01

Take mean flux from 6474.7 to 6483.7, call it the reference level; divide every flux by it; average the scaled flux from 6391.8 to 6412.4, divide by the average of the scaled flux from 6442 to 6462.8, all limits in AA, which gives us 0.99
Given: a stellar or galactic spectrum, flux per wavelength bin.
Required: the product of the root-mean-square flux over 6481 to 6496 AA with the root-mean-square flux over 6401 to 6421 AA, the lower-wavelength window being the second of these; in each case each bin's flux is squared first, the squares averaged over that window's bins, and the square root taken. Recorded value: 291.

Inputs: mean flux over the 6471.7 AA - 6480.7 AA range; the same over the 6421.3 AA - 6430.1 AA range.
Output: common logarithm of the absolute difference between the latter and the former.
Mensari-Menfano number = -1.0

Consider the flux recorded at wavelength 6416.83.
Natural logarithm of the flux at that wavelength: 2.868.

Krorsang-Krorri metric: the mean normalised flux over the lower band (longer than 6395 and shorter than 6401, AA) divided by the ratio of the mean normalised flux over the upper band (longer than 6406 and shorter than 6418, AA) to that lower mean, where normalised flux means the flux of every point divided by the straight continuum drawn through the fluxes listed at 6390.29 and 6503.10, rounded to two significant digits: 0.97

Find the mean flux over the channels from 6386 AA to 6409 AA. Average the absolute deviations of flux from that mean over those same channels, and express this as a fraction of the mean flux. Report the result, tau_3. 0.022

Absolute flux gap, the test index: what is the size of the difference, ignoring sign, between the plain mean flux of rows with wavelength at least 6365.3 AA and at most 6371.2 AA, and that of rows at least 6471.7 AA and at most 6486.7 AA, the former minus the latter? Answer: 0.33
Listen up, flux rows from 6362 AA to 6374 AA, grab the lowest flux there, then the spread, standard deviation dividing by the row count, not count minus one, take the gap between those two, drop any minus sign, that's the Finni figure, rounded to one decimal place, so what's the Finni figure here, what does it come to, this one 16.4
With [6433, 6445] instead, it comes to 16.7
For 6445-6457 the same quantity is 16.1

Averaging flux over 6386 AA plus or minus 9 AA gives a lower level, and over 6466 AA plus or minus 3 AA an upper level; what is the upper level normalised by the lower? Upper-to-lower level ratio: 0.98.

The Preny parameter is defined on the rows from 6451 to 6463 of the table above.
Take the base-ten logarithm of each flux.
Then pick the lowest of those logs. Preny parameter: 1.225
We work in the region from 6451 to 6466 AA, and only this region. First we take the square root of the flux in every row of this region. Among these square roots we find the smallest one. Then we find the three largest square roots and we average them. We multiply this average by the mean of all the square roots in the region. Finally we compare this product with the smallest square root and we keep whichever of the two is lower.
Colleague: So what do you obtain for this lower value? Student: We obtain 4.10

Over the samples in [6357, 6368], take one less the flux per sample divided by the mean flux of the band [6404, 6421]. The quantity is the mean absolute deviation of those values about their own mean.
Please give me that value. 0.0160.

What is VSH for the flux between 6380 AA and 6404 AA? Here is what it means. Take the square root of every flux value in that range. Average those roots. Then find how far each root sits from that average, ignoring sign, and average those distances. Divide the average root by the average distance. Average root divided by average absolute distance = 111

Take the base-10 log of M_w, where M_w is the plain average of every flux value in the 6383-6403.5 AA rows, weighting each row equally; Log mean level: 1.241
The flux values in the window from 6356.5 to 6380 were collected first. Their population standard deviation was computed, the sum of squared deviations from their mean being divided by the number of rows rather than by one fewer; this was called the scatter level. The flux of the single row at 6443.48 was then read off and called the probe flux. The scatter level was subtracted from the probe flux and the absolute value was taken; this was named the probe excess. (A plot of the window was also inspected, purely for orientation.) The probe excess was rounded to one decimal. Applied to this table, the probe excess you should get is 17.3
